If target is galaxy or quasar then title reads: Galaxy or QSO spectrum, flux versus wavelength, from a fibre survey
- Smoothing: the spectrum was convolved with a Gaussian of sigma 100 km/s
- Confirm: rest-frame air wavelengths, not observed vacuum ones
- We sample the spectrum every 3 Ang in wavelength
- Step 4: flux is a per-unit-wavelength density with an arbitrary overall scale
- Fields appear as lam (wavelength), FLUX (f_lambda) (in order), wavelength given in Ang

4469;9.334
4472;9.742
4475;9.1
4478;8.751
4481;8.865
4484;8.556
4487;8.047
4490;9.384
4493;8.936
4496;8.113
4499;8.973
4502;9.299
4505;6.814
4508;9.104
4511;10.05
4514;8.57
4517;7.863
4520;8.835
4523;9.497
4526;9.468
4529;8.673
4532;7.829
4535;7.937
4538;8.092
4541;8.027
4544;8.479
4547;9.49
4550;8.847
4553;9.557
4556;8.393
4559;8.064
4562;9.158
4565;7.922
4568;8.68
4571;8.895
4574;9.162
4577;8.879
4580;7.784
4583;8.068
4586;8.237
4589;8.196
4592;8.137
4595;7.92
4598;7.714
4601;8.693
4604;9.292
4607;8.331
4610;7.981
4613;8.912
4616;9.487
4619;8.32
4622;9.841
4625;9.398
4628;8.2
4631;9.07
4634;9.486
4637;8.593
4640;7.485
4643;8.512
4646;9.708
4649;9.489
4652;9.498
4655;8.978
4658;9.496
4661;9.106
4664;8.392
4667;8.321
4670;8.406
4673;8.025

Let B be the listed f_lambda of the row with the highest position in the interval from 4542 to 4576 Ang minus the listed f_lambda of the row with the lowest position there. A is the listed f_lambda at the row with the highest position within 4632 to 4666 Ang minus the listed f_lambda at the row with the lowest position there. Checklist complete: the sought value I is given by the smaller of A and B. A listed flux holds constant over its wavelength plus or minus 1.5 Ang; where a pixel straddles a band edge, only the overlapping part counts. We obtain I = -1.1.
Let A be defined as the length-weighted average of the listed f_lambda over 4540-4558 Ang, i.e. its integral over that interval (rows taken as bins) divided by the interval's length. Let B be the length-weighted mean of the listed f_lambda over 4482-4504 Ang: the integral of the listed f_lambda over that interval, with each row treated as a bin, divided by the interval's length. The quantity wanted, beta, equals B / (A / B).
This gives 8.63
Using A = 8.80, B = 8.72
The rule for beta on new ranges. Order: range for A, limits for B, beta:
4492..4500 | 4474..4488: 8.70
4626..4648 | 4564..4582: 8.37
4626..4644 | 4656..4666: 9.36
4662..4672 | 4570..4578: 9.63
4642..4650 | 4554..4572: 7.87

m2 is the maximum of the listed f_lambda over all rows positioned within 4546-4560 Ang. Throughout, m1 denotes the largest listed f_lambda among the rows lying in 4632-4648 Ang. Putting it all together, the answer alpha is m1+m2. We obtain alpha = 19.3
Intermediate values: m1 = 9.708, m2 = 9.557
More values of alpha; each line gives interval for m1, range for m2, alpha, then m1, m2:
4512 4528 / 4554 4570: 18.7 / 9.497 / 9.158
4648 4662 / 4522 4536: 19.0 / 9.498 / 9.497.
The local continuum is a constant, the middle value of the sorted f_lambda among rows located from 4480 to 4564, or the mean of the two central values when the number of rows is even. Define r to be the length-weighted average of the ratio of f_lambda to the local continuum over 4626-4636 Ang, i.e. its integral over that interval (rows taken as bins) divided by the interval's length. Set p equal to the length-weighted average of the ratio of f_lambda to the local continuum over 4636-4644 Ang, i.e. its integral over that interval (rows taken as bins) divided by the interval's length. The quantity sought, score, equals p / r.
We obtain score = 0.91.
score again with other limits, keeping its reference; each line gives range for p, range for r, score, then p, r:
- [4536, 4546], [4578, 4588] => 1.02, 0.94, 0.92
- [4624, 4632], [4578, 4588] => 1.09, 1.01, 0.92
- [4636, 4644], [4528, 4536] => 1.00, 0.93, 0.93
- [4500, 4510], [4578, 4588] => 1.05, 0.97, 0.92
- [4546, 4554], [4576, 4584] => 1.13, 1.06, 0.94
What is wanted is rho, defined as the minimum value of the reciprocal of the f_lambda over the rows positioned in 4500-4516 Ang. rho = 0.100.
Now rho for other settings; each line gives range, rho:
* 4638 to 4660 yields 0.103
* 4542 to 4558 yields 0.105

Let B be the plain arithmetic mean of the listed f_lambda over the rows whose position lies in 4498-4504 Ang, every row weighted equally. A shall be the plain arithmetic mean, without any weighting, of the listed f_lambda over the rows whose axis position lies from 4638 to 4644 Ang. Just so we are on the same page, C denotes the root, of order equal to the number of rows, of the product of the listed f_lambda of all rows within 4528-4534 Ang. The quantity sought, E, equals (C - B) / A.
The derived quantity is -0.11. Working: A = 8.0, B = 9.14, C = 8.24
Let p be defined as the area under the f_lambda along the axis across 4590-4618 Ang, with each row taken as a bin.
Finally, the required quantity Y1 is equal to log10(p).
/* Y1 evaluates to 2.38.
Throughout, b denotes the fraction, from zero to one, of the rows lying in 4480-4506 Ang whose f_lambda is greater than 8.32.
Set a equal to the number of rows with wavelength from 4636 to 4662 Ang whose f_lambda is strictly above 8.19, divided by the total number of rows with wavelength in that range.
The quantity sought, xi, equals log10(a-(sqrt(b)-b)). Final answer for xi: -0.13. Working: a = 0.89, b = 0.67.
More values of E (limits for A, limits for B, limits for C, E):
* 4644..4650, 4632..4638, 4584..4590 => -0.09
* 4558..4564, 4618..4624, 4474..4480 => -0.02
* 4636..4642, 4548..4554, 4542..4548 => -0.03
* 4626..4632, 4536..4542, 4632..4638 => 0.11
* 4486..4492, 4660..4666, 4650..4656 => 0.06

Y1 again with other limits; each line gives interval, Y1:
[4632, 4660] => 2.40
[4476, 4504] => 2.39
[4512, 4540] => 2.38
